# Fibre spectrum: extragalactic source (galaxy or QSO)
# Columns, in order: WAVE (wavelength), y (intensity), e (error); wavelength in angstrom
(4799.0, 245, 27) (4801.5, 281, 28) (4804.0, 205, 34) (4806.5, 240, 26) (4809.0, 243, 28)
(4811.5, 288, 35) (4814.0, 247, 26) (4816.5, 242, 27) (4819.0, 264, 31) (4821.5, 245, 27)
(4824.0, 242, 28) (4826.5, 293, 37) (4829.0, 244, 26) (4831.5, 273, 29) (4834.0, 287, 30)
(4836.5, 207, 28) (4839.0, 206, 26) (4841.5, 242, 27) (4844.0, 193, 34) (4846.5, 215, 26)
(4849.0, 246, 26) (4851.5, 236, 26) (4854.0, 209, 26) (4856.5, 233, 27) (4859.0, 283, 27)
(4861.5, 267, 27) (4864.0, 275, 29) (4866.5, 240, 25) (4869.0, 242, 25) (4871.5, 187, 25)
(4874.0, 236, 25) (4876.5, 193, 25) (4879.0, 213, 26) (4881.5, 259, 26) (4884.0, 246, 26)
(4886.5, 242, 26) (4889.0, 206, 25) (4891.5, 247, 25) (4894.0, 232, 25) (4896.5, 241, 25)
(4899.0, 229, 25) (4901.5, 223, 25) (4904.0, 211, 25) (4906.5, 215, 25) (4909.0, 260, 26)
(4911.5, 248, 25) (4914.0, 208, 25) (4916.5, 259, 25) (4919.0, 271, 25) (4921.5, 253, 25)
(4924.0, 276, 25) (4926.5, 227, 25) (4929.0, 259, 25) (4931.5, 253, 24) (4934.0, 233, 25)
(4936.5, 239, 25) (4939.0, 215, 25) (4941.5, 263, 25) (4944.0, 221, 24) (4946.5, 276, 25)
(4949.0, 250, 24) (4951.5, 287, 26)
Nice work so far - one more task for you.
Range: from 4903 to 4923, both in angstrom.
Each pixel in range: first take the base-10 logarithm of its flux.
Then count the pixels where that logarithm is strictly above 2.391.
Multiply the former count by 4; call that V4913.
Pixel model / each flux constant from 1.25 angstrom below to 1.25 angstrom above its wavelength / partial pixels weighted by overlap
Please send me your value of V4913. 20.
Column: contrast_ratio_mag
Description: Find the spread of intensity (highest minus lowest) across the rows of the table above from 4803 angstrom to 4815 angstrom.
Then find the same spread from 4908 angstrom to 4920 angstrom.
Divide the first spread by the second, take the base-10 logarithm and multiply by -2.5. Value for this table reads -0.30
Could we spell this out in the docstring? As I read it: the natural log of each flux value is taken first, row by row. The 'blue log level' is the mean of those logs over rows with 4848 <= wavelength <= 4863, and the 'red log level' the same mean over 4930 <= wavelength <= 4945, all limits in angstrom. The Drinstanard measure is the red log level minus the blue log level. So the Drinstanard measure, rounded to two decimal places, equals -0.03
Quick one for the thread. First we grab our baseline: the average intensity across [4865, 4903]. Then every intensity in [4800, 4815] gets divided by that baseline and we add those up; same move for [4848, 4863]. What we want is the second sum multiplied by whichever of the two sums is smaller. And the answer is 41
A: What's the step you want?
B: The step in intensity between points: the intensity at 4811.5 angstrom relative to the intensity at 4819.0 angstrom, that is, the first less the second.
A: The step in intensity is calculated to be 24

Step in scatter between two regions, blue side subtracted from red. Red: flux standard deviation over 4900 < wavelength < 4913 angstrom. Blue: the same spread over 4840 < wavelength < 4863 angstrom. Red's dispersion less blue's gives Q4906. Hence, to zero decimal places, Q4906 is -7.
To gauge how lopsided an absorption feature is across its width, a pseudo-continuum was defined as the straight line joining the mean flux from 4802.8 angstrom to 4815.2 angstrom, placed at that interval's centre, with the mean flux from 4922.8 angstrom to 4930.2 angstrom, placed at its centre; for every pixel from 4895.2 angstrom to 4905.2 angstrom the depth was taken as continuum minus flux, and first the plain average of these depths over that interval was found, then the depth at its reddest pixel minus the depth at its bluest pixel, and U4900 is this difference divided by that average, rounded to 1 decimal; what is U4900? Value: 1.2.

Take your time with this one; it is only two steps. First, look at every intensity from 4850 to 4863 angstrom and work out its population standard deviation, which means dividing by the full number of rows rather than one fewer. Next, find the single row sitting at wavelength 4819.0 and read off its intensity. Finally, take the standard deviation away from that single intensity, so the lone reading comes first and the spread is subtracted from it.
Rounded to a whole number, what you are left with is 238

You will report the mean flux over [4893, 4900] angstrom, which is 234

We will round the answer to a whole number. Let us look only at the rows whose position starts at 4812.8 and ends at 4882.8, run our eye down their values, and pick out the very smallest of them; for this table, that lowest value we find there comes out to 187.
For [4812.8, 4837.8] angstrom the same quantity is 207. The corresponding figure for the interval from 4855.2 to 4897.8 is 187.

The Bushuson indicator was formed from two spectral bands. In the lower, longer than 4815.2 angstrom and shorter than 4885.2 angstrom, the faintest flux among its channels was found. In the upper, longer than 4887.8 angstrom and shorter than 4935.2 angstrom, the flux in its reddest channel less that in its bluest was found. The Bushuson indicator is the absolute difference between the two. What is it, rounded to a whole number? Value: 160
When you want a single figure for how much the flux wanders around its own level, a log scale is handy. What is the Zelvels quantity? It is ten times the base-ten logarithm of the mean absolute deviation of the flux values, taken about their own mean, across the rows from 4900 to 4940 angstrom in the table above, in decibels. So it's 12.8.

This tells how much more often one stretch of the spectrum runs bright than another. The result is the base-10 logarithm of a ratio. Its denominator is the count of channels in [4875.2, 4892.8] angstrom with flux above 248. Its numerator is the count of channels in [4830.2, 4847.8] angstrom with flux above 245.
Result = 0.3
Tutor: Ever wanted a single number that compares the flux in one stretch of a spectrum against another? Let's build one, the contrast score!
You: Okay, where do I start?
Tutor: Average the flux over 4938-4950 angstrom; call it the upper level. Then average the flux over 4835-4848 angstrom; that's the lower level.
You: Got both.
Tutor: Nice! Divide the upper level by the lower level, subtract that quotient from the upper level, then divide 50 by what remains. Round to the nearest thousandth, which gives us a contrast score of 0.205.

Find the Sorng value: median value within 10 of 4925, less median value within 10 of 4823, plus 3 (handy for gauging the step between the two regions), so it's 13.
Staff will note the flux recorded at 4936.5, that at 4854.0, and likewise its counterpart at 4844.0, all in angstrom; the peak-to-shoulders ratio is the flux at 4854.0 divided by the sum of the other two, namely 0.48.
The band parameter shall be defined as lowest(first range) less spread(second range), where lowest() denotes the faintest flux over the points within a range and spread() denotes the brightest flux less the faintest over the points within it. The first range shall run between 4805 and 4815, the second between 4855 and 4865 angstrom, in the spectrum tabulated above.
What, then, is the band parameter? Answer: 190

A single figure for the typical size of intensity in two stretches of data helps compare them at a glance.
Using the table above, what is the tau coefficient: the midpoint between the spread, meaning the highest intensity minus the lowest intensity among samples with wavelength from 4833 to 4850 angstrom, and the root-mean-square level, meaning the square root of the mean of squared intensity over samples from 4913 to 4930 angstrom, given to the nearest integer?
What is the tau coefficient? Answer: 173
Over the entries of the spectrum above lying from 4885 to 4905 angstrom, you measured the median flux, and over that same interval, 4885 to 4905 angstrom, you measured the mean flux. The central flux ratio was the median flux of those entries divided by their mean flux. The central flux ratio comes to 1.01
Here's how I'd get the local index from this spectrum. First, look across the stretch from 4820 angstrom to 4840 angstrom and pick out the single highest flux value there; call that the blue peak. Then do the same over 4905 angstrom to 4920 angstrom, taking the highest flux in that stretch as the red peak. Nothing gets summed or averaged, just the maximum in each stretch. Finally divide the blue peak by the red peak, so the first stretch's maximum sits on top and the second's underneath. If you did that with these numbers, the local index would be 1.08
